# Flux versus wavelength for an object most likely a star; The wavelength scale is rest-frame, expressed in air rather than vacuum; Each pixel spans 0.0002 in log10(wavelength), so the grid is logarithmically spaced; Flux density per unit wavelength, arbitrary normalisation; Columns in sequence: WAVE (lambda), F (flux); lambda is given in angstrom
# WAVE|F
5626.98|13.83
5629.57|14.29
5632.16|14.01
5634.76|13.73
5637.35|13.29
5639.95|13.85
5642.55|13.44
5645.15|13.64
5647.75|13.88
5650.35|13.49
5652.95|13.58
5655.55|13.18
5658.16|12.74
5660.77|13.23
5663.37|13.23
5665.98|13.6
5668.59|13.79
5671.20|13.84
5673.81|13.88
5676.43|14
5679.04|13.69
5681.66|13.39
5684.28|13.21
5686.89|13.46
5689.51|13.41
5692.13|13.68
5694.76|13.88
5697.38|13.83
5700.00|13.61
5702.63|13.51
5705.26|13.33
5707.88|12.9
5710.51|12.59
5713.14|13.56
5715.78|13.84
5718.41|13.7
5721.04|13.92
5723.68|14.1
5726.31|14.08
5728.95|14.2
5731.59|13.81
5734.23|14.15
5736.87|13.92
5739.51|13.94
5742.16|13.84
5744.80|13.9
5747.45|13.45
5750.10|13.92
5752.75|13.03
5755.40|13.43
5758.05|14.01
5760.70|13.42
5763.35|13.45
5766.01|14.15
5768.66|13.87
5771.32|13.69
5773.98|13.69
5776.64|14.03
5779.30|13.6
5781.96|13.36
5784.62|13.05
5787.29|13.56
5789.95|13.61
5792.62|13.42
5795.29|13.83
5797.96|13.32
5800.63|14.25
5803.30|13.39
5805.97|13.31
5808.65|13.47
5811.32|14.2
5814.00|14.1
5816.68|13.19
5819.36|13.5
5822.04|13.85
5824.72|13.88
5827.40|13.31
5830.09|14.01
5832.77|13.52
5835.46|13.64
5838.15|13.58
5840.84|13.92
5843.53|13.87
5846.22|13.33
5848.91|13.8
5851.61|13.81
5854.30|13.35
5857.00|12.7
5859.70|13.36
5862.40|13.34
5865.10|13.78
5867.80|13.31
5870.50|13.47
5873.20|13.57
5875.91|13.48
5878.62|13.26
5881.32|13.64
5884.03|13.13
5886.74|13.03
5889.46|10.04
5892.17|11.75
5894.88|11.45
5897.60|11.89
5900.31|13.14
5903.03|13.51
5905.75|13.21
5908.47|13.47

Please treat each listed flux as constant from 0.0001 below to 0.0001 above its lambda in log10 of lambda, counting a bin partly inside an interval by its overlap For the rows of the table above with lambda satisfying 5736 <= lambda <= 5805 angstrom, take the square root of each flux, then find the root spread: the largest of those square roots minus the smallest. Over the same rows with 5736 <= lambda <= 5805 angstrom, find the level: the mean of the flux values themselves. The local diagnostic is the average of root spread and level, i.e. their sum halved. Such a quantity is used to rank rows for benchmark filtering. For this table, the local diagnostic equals 6.91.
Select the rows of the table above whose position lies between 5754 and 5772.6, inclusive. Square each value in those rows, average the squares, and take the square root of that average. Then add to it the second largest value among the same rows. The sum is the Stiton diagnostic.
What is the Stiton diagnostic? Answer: 27.7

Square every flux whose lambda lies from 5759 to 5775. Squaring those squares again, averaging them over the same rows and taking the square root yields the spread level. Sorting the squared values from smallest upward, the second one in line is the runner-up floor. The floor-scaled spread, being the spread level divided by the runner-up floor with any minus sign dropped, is 1.04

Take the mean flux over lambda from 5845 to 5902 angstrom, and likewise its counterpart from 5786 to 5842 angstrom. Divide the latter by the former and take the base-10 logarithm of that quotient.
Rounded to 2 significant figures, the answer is 0.022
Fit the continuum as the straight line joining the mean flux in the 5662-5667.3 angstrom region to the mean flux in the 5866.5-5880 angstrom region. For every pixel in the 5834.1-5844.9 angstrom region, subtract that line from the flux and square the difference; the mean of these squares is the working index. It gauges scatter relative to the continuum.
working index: 0.13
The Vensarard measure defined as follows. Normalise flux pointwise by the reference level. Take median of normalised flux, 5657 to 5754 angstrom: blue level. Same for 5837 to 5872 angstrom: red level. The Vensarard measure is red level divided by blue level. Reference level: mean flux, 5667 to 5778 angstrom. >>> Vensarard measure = 0.983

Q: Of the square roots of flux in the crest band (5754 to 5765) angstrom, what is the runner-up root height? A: 3.667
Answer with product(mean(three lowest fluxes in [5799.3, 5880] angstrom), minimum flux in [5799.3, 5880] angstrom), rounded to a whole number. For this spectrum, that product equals 166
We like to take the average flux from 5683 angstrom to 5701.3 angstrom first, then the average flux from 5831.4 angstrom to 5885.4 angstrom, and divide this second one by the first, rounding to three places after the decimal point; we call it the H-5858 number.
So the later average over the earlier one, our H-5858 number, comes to 0.993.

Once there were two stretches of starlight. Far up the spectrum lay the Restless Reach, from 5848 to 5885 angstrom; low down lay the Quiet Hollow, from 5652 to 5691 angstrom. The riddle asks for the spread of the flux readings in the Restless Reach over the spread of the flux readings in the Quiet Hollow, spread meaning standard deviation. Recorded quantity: 0.89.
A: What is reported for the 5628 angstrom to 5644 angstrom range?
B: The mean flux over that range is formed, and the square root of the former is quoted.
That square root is 3.71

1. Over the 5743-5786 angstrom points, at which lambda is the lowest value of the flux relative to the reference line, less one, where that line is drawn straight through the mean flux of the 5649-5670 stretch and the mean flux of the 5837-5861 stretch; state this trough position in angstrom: 5784.62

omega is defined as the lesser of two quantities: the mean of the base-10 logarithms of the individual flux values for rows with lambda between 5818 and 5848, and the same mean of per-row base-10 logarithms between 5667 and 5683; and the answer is 1.14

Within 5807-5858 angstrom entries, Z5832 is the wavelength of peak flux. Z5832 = 5811.32 angstrom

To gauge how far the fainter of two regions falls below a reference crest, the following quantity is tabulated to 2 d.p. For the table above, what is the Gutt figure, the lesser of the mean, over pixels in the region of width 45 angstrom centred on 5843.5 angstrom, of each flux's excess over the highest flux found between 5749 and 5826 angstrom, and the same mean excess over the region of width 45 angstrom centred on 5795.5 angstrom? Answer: -0.66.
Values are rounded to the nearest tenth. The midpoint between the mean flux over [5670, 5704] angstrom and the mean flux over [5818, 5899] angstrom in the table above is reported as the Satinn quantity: 13.4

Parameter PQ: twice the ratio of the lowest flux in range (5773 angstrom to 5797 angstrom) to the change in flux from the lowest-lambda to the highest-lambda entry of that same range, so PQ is 186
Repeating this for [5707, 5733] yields 28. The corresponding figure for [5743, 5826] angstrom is -1303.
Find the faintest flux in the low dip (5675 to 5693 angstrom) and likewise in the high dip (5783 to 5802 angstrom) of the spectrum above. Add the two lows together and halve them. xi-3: 13.1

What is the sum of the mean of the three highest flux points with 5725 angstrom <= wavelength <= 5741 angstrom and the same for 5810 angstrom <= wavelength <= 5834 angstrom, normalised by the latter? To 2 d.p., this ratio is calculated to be 2.00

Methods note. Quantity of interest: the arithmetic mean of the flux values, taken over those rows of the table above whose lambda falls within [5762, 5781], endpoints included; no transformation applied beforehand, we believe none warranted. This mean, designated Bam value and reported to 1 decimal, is 13.8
